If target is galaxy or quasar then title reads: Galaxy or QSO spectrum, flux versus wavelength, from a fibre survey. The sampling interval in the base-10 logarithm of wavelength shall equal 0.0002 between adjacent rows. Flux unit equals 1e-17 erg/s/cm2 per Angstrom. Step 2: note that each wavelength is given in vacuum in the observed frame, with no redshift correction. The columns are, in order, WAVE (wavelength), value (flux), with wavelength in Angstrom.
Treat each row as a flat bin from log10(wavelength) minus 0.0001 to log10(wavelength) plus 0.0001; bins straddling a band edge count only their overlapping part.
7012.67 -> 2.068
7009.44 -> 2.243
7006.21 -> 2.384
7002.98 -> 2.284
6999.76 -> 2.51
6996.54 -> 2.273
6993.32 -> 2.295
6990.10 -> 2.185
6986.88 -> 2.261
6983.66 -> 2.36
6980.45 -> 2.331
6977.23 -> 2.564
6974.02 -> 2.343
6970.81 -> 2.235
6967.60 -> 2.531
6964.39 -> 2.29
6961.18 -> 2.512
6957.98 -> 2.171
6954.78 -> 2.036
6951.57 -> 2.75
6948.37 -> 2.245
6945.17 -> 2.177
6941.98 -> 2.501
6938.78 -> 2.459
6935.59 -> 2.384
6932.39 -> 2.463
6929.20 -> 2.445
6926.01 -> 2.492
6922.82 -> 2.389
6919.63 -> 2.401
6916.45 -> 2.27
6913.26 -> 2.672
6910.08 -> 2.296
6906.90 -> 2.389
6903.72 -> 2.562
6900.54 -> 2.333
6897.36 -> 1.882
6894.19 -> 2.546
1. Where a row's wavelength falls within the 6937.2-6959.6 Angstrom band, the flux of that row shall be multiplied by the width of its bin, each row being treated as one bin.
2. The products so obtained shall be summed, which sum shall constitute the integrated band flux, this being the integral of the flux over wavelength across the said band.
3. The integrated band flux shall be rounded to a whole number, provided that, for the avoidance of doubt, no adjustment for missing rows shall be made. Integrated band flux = 52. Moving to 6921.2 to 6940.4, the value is 47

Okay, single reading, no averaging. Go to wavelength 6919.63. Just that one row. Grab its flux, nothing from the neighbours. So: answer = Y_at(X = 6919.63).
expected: 2.401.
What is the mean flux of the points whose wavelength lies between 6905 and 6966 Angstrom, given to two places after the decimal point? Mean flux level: 2.39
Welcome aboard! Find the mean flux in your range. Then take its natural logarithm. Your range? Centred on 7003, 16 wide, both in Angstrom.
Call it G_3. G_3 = 0.850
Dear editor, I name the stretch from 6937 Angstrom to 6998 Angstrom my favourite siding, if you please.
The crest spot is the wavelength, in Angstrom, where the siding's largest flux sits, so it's 6951.57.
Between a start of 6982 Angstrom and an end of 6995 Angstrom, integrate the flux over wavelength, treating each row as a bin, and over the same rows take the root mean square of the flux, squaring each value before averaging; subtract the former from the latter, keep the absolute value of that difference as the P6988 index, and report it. 27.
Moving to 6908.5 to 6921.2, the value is 28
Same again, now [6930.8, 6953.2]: 52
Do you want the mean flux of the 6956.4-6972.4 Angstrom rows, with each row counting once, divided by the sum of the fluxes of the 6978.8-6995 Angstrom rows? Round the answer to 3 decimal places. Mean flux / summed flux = 0.205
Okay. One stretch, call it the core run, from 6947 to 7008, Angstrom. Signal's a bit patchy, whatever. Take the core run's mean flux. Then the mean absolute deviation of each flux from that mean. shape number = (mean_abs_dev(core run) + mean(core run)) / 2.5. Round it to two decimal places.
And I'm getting 0.99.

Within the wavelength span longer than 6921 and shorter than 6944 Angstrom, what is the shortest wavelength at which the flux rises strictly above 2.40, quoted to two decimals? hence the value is 6926.01 Angstrom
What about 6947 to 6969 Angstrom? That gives 6951.57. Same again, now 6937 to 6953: 6938.78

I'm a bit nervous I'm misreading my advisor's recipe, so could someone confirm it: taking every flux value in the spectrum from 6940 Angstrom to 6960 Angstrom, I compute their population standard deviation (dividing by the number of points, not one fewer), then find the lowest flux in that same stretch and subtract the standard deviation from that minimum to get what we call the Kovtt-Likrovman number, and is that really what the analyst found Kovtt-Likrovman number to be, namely 1.80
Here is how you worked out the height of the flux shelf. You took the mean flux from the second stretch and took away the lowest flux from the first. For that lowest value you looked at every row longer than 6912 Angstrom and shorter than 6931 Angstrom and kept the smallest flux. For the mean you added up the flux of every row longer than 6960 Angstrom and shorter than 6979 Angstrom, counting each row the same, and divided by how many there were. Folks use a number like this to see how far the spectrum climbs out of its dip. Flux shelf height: 0.14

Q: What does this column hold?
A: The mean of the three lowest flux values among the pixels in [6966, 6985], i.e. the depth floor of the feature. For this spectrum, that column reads 2.30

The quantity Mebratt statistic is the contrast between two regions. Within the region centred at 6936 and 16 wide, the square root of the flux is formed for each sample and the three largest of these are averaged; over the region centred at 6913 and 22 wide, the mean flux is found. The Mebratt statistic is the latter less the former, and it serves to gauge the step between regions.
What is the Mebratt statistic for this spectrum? 0.85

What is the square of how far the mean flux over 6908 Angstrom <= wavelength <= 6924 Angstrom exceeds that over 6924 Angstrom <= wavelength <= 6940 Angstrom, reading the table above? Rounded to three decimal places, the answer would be 0.002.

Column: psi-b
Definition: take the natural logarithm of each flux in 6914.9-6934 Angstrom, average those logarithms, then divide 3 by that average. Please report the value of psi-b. 3.412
